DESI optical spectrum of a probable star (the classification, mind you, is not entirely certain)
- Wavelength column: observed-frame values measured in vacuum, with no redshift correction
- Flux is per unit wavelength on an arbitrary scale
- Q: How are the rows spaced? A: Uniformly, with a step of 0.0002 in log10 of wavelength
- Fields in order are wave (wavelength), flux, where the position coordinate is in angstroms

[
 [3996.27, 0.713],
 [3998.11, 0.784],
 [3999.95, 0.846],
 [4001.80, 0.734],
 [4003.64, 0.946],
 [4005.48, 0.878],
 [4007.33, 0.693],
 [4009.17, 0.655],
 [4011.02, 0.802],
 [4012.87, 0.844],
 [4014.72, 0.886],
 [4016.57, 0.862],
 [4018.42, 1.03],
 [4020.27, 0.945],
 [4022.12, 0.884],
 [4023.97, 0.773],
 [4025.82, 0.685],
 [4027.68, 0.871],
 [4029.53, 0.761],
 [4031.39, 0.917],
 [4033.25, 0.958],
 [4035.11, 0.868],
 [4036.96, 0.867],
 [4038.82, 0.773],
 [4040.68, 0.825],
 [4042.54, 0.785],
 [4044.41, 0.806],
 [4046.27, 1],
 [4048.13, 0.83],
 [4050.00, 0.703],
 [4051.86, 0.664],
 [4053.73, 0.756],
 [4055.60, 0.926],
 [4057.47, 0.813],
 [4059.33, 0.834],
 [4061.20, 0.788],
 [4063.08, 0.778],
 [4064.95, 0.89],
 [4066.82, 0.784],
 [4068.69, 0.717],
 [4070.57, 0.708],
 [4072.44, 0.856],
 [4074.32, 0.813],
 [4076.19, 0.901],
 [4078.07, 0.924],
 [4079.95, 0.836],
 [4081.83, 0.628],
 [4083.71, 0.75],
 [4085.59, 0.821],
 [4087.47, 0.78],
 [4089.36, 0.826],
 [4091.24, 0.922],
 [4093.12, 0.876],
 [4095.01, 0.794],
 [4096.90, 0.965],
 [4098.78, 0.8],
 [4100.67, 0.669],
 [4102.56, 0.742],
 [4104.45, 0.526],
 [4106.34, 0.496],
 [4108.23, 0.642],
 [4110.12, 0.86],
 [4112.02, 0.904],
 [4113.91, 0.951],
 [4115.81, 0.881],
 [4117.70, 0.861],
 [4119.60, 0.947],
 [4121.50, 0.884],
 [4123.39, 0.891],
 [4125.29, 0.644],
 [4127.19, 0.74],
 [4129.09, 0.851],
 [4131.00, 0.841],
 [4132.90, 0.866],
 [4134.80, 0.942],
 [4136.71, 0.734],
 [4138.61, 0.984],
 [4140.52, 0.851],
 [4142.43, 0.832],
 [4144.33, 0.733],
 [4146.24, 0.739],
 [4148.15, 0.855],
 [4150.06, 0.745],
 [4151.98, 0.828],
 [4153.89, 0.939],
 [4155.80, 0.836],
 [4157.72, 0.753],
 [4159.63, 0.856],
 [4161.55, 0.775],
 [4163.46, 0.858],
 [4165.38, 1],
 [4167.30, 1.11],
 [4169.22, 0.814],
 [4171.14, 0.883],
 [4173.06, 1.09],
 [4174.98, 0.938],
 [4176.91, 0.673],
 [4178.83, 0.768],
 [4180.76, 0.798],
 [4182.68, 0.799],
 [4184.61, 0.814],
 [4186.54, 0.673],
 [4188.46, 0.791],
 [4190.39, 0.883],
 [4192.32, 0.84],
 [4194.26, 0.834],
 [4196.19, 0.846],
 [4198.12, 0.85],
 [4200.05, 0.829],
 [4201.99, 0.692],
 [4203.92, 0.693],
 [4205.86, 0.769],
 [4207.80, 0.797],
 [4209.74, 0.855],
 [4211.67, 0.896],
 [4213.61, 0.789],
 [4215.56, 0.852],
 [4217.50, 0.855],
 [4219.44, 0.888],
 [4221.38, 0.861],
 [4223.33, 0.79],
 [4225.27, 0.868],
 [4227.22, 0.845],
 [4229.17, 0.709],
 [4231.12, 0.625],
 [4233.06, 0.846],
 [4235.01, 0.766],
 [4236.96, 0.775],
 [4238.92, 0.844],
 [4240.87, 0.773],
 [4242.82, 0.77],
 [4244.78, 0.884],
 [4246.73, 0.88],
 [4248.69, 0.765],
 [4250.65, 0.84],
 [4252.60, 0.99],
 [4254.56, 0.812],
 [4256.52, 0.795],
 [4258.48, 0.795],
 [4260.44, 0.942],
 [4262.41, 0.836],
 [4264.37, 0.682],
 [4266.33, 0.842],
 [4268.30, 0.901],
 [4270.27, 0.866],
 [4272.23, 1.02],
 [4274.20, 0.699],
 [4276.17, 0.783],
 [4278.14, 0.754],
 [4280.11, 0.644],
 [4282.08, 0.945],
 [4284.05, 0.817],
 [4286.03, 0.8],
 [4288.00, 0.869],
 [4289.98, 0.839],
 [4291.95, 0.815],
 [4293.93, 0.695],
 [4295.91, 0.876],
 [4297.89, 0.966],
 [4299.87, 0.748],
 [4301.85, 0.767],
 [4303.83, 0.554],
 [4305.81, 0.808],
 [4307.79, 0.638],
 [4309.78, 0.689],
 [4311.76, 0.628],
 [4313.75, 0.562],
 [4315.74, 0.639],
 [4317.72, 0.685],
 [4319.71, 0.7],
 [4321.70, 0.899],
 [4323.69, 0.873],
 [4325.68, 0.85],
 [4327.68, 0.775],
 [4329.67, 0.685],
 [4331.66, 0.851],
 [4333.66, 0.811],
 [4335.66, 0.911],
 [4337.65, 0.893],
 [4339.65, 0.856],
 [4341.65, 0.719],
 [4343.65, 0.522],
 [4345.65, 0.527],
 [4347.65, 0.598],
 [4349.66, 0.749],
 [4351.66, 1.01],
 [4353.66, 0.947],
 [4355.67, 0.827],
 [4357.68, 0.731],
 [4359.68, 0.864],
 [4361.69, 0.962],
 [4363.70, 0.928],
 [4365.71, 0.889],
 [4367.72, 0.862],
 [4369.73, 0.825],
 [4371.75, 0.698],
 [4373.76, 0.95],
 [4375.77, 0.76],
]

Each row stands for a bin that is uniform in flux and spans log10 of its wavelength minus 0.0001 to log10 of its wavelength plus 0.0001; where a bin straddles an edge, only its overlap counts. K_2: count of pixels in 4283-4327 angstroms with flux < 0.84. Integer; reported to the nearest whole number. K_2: 16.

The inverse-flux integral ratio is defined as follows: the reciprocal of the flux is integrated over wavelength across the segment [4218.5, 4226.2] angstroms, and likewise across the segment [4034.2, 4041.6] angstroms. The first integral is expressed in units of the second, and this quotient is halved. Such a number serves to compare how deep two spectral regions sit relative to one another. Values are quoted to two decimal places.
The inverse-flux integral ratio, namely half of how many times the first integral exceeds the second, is 0.51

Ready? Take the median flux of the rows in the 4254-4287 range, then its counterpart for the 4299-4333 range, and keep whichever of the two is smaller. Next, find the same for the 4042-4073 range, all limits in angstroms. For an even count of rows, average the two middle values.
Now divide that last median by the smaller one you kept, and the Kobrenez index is 1.13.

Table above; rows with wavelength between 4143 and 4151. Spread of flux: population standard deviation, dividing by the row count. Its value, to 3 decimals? 0.050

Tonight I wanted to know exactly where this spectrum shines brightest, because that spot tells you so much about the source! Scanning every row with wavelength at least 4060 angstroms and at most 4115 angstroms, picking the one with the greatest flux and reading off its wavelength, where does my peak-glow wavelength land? 4096.90 angstroms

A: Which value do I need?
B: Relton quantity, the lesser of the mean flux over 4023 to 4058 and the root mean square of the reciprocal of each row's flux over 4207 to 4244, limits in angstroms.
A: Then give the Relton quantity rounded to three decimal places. 0.820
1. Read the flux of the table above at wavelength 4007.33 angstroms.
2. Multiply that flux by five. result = 3.5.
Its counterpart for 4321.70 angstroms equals 4.5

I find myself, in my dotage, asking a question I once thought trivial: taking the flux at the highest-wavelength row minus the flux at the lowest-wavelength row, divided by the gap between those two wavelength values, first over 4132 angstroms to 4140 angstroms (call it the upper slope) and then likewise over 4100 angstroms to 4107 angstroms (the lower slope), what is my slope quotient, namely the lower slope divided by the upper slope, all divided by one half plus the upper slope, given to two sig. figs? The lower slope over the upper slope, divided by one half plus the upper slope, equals -2.8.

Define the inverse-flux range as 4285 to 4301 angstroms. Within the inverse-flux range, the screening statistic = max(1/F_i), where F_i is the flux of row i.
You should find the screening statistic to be 1.44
